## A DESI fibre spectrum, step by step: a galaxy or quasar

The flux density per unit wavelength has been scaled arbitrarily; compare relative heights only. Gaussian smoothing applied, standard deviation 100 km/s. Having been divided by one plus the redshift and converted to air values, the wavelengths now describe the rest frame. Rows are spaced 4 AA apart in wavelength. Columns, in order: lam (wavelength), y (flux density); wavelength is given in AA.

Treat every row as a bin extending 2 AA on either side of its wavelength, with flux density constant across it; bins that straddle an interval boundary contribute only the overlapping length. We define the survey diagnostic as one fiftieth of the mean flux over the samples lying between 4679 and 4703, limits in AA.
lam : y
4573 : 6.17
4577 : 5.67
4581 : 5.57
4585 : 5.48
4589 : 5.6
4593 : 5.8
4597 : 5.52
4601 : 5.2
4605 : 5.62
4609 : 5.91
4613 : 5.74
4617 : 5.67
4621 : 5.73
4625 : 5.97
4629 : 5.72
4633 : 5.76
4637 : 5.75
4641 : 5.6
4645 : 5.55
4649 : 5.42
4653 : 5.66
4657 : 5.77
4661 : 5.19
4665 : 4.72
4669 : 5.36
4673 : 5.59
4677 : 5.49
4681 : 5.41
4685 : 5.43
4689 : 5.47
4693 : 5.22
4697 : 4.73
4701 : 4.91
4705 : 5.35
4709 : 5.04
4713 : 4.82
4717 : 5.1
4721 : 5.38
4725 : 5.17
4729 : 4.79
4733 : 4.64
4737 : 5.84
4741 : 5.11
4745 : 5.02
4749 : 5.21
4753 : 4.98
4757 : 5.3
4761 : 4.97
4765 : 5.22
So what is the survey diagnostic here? 0.104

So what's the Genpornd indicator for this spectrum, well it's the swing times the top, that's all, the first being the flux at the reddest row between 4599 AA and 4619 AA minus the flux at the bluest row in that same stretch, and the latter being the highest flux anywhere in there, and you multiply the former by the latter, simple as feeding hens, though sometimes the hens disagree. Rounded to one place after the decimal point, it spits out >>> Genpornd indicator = 2.8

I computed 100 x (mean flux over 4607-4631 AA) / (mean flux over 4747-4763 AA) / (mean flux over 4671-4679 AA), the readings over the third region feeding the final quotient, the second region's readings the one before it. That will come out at 20.4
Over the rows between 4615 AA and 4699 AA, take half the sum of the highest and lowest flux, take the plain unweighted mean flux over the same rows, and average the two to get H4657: 5.4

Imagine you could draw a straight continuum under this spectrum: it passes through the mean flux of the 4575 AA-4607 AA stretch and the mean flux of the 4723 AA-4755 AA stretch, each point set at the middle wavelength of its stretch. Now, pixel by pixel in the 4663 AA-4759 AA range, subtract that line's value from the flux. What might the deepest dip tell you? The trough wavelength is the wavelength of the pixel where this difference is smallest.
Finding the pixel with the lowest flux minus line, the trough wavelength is 4665 AA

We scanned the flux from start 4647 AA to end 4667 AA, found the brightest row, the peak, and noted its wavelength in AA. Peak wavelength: 4657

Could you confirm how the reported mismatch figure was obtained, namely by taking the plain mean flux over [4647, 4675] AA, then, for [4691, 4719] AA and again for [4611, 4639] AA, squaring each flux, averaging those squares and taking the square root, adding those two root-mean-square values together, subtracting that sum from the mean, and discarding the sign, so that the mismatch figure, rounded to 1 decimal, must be 5.4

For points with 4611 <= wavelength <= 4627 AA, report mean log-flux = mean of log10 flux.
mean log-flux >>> 0.76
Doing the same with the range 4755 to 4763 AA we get 0.71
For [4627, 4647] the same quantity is 0.75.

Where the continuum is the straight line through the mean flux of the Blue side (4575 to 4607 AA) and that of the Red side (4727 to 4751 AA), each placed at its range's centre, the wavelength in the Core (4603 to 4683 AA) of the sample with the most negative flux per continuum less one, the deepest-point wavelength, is 4665 AA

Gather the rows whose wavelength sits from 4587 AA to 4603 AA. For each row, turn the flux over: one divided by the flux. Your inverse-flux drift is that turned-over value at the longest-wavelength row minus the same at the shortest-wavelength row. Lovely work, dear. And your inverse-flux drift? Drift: 0.014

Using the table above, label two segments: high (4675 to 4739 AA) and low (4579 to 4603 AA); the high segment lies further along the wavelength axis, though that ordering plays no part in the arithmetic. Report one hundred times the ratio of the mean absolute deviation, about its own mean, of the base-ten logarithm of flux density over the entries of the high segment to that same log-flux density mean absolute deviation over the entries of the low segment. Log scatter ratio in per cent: 229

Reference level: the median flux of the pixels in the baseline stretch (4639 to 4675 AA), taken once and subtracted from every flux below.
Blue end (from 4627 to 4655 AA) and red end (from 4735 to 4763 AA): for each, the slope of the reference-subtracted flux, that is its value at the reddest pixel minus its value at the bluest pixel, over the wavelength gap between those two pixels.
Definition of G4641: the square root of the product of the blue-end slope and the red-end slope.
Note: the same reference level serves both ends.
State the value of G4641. 0.010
